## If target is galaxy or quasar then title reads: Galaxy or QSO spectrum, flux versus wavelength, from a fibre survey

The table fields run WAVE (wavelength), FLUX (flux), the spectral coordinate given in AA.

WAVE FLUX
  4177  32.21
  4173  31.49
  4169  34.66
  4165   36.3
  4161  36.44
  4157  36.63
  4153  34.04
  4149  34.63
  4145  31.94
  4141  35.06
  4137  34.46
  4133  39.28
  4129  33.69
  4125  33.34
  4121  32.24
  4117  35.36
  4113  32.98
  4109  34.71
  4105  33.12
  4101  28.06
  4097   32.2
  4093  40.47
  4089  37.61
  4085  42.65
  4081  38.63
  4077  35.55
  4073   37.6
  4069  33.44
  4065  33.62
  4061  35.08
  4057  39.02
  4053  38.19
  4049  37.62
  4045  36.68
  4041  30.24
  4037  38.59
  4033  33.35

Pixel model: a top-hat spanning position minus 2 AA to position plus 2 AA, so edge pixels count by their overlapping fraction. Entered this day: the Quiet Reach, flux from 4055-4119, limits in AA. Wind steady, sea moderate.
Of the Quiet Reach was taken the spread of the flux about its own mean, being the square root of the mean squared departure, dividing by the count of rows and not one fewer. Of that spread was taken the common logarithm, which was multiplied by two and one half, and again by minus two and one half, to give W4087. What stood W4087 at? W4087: -3.4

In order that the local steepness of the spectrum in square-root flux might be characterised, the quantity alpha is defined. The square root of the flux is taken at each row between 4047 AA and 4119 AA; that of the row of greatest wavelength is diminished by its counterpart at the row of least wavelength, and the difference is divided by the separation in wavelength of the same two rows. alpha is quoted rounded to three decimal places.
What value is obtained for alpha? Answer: -0.003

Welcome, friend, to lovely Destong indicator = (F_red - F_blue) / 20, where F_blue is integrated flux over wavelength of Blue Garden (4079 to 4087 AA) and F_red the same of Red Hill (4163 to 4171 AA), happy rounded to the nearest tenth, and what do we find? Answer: -2.1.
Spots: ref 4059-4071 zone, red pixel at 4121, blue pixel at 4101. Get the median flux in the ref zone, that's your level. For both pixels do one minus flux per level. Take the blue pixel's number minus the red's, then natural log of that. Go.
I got -2.1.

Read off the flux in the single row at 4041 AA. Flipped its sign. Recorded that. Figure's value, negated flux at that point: -30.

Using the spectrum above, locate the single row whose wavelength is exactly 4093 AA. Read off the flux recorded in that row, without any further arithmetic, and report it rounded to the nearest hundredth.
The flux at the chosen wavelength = 40.47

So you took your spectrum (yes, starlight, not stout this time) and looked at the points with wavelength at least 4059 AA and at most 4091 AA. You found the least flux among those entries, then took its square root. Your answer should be 5.78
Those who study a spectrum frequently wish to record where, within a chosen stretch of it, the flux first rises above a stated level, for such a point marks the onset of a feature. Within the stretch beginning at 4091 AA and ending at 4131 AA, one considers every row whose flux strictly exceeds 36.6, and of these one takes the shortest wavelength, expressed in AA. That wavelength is 4093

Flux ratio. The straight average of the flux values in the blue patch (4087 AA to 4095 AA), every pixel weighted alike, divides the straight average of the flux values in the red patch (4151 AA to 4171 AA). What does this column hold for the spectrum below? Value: 0.91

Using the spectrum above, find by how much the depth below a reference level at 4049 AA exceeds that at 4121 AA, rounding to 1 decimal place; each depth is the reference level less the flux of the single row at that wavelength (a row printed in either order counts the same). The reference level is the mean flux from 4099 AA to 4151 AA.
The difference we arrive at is -5.4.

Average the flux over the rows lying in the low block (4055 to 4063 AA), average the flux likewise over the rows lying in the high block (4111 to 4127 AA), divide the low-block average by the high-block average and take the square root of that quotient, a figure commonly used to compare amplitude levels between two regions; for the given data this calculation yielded 1.05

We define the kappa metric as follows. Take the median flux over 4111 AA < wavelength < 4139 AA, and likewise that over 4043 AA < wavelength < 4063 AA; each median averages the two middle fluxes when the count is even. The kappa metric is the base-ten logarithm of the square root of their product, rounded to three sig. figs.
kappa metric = 1.55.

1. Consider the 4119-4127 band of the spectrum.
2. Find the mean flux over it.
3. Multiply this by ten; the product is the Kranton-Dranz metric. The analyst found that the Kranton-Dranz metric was 328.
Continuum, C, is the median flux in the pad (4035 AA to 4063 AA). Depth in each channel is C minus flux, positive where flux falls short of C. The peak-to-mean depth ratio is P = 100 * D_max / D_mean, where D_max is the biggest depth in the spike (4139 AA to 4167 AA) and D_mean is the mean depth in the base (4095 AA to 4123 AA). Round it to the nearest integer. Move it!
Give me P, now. 115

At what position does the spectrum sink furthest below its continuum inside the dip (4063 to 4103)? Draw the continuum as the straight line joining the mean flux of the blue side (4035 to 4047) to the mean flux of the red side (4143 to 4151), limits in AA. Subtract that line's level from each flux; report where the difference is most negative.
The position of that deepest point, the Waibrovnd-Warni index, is 4101 AA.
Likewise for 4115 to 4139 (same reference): 4121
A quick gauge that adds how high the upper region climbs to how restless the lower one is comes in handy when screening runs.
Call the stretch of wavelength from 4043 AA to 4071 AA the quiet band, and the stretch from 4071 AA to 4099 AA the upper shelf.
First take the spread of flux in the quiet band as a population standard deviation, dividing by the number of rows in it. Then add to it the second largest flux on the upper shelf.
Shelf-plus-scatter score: 42.5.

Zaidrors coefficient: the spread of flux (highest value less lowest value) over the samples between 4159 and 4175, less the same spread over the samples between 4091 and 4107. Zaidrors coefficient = -7.5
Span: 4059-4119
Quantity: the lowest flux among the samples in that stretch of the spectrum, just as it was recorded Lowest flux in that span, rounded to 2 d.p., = 28.06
